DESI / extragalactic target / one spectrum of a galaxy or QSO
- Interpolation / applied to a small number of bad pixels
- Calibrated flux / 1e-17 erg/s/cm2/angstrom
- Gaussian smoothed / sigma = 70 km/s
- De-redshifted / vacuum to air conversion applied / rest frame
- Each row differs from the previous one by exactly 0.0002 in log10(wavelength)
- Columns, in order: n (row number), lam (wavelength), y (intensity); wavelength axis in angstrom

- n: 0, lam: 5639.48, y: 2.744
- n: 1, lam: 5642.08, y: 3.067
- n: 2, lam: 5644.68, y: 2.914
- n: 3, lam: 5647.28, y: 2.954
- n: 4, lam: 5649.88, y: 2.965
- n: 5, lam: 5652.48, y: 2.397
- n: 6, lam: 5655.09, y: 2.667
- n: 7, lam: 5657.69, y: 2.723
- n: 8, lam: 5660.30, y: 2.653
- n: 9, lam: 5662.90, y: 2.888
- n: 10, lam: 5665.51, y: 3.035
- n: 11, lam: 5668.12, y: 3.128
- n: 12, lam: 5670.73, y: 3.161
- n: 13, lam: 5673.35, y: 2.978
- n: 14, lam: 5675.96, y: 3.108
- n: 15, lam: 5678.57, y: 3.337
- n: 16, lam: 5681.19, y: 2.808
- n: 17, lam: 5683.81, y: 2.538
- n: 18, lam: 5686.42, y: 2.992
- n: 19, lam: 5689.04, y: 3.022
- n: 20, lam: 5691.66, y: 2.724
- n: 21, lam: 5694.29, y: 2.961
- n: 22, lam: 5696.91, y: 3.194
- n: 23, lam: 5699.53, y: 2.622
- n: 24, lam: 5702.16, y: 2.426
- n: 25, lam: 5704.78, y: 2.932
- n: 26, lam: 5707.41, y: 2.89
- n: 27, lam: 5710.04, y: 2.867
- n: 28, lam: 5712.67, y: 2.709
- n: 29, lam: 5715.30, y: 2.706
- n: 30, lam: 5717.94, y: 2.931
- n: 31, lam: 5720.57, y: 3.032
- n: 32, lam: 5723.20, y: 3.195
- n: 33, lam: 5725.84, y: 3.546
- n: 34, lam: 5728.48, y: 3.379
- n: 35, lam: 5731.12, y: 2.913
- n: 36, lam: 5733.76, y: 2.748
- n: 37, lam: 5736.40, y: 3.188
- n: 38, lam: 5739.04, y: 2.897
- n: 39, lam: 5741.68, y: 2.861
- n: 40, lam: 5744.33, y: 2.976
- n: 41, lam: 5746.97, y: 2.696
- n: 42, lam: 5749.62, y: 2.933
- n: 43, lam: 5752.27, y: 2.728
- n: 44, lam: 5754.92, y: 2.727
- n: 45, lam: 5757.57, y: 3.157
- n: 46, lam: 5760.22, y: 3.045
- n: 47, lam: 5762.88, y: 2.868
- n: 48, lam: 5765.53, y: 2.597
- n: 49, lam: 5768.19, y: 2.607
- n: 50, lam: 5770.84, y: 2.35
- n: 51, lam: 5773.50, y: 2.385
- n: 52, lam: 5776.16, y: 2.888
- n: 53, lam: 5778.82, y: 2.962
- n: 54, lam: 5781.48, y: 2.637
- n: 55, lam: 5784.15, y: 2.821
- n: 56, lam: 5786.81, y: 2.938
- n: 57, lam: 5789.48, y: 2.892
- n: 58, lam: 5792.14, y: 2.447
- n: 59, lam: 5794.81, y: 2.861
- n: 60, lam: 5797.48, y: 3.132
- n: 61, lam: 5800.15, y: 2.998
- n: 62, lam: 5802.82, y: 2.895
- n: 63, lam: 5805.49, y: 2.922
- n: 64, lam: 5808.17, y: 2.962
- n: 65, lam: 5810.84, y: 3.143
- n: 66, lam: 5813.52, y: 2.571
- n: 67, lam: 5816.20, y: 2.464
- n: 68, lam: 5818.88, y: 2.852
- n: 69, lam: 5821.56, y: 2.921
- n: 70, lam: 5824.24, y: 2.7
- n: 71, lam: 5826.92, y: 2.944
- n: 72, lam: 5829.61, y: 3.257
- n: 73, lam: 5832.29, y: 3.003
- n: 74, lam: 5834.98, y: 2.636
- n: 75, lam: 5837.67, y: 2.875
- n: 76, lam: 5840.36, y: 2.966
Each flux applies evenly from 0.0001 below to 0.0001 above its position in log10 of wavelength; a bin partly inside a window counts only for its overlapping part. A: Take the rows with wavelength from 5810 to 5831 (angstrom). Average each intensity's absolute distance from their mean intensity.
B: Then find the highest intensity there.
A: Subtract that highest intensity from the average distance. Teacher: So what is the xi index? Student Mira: -3.05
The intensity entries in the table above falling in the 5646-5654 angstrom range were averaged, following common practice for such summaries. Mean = 2.77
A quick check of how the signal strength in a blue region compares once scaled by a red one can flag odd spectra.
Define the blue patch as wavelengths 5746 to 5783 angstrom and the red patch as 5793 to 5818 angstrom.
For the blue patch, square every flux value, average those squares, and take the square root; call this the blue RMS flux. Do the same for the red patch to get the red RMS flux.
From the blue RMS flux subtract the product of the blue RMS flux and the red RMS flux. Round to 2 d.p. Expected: -5.23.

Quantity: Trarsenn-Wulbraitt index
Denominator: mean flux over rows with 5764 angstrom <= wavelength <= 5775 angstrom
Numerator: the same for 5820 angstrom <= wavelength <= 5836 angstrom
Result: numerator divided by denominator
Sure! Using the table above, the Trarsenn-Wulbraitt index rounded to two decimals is 1.17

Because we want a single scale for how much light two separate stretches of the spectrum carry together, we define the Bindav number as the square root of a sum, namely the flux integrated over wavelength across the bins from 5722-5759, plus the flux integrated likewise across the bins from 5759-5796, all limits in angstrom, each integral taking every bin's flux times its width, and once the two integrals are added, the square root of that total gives 14.6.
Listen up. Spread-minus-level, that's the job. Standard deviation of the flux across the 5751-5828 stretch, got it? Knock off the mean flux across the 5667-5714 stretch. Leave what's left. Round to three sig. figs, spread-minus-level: -2.69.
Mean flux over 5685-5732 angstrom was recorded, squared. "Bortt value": 8.7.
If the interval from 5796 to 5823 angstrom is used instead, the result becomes 8.3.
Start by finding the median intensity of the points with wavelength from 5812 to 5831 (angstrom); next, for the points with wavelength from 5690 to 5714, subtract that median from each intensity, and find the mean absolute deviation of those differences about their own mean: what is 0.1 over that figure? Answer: 0.58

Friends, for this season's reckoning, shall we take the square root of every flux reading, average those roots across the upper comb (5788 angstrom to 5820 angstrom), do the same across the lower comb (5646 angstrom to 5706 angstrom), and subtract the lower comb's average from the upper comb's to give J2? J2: -0.010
